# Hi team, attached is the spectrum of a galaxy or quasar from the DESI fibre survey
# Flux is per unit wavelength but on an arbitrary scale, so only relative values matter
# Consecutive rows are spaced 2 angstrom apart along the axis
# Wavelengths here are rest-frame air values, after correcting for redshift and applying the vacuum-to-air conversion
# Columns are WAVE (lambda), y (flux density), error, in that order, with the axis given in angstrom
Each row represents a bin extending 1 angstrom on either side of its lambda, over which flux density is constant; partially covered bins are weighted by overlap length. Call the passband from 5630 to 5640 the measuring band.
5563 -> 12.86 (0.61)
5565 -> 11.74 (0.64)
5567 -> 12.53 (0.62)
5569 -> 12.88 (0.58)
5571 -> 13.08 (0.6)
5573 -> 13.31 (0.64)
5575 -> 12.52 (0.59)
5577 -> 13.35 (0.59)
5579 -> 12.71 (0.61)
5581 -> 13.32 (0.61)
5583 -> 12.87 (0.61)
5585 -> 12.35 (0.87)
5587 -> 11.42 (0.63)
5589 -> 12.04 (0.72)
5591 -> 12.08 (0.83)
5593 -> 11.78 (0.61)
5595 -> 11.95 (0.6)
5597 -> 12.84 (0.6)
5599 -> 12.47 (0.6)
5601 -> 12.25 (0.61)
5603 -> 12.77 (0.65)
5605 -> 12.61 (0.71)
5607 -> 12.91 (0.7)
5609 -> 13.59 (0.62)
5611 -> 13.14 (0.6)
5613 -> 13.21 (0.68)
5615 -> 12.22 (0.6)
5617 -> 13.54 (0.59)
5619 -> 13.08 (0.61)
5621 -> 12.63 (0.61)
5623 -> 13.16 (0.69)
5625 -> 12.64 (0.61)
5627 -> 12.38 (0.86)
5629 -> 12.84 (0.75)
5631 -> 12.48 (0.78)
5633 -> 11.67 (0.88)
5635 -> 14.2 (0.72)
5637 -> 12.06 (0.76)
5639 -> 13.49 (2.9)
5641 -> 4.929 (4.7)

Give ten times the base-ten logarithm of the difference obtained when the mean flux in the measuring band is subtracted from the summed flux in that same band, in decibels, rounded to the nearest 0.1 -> 17.1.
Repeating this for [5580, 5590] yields 17.0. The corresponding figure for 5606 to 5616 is 17.2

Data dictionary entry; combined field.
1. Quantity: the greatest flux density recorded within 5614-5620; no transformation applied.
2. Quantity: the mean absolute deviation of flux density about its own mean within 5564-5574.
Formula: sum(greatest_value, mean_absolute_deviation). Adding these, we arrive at 14.0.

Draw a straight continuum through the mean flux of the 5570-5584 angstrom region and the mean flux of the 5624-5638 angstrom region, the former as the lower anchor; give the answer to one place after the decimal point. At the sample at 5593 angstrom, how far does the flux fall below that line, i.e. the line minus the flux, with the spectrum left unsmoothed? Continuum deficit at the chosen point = 1.1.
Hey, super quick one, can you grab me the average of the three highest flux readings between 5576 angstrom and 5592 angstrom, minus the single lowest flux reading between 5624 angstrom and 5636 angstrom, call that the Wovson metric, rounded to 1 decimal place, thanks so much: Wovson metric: 1.5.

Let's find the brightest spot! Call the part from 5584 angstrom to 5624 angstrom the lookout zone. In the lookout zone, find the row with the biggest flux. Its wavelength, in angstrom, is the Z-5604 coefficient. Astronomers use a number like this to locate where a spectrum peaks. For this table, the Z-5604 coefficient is 5609 angstrom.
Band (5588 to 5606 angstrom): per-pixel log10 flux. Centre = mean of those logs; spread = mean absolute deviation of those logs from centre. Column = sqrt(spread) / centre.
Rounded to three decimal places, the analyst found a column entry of 0.098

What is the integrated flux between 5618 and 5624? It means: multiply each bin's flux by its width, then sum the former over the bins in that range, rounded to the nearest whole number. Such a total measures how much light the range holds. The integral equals 78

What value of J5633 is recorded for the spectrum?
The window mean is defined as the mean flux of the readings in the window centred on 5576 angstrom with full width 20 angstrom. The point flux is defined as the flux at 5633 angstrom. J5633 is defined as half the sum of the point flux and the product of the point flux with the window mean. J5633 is 81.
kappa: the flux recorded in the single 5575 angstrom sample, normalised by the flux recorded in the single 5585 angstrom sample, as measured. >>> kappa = 1.014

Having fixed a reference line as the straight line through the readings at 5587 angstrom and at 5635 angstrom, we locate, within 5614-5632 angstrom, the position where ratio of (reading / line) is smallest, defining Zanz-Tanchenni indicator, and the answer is 5631 angstrom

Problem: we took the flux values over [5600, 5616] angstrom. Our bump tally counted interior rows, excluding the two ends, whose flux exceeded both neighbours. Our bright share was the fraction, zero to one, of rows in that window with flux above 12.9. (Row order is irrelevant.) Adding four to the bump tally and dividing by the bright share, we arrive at 14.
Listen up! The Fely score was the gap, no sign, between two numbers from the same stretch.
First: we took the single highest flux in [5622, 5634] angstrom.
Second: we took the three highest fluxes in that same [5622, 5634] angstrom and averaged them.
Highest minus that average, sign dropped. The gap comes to 0.28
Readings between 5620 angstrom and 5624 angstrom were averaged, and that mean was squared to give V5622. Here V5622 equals 166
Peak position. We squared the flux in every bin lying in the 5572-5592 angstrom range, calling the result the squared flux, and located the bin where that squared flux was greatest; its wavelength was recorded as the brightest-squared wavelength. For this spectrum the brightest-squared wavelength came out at 5577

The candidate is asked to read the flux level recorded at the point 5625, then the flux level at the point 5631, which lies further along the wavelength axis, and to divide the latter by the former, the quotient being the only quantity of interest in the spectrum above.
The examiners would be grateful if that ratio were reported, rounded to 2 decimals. 0.99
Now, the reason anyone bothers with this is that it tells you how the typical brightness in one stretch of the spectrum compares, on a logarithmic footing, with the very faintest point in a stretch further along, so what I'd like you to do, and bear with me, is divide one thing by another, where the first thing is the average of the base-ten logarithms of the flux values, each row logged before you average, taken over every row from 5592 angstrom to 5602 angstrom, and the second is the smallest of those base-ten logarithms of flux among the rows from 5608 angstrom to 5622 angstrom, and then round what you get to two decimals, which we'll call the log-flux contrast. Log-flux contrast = 1.00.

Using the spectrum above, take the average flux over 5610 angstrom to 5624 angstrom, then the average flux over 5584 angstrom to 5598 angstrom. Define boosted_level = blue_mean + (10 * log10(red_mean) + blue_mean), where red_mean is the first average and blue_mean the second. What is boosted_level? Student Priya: 35.3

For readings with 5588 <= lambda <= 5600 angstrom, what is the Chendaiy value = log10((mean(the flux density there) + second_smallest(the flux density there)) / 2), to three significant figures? 1.08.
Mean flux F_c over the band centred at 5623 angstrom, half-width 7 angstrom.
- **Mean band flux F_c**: 12.9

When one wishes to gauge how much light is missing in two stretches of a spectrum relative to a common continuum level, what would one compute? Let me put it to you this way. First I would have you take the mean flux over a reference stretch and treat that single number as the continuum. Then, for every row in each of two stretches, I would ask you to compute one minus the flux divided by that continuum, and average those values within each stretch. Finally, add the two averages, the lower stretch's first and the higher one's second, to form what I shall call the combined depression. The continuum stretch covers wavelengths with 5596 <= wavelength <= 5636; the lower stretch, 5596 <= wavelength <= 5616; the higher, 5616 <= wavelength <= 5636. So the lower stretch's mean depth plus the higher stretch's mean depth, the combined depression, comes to 0.0000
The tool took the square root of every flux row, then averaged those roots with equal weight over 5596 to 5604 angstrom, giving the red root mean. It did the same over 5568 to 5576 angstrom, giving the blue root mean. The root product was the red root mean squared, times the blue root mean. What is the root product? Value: 45.3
